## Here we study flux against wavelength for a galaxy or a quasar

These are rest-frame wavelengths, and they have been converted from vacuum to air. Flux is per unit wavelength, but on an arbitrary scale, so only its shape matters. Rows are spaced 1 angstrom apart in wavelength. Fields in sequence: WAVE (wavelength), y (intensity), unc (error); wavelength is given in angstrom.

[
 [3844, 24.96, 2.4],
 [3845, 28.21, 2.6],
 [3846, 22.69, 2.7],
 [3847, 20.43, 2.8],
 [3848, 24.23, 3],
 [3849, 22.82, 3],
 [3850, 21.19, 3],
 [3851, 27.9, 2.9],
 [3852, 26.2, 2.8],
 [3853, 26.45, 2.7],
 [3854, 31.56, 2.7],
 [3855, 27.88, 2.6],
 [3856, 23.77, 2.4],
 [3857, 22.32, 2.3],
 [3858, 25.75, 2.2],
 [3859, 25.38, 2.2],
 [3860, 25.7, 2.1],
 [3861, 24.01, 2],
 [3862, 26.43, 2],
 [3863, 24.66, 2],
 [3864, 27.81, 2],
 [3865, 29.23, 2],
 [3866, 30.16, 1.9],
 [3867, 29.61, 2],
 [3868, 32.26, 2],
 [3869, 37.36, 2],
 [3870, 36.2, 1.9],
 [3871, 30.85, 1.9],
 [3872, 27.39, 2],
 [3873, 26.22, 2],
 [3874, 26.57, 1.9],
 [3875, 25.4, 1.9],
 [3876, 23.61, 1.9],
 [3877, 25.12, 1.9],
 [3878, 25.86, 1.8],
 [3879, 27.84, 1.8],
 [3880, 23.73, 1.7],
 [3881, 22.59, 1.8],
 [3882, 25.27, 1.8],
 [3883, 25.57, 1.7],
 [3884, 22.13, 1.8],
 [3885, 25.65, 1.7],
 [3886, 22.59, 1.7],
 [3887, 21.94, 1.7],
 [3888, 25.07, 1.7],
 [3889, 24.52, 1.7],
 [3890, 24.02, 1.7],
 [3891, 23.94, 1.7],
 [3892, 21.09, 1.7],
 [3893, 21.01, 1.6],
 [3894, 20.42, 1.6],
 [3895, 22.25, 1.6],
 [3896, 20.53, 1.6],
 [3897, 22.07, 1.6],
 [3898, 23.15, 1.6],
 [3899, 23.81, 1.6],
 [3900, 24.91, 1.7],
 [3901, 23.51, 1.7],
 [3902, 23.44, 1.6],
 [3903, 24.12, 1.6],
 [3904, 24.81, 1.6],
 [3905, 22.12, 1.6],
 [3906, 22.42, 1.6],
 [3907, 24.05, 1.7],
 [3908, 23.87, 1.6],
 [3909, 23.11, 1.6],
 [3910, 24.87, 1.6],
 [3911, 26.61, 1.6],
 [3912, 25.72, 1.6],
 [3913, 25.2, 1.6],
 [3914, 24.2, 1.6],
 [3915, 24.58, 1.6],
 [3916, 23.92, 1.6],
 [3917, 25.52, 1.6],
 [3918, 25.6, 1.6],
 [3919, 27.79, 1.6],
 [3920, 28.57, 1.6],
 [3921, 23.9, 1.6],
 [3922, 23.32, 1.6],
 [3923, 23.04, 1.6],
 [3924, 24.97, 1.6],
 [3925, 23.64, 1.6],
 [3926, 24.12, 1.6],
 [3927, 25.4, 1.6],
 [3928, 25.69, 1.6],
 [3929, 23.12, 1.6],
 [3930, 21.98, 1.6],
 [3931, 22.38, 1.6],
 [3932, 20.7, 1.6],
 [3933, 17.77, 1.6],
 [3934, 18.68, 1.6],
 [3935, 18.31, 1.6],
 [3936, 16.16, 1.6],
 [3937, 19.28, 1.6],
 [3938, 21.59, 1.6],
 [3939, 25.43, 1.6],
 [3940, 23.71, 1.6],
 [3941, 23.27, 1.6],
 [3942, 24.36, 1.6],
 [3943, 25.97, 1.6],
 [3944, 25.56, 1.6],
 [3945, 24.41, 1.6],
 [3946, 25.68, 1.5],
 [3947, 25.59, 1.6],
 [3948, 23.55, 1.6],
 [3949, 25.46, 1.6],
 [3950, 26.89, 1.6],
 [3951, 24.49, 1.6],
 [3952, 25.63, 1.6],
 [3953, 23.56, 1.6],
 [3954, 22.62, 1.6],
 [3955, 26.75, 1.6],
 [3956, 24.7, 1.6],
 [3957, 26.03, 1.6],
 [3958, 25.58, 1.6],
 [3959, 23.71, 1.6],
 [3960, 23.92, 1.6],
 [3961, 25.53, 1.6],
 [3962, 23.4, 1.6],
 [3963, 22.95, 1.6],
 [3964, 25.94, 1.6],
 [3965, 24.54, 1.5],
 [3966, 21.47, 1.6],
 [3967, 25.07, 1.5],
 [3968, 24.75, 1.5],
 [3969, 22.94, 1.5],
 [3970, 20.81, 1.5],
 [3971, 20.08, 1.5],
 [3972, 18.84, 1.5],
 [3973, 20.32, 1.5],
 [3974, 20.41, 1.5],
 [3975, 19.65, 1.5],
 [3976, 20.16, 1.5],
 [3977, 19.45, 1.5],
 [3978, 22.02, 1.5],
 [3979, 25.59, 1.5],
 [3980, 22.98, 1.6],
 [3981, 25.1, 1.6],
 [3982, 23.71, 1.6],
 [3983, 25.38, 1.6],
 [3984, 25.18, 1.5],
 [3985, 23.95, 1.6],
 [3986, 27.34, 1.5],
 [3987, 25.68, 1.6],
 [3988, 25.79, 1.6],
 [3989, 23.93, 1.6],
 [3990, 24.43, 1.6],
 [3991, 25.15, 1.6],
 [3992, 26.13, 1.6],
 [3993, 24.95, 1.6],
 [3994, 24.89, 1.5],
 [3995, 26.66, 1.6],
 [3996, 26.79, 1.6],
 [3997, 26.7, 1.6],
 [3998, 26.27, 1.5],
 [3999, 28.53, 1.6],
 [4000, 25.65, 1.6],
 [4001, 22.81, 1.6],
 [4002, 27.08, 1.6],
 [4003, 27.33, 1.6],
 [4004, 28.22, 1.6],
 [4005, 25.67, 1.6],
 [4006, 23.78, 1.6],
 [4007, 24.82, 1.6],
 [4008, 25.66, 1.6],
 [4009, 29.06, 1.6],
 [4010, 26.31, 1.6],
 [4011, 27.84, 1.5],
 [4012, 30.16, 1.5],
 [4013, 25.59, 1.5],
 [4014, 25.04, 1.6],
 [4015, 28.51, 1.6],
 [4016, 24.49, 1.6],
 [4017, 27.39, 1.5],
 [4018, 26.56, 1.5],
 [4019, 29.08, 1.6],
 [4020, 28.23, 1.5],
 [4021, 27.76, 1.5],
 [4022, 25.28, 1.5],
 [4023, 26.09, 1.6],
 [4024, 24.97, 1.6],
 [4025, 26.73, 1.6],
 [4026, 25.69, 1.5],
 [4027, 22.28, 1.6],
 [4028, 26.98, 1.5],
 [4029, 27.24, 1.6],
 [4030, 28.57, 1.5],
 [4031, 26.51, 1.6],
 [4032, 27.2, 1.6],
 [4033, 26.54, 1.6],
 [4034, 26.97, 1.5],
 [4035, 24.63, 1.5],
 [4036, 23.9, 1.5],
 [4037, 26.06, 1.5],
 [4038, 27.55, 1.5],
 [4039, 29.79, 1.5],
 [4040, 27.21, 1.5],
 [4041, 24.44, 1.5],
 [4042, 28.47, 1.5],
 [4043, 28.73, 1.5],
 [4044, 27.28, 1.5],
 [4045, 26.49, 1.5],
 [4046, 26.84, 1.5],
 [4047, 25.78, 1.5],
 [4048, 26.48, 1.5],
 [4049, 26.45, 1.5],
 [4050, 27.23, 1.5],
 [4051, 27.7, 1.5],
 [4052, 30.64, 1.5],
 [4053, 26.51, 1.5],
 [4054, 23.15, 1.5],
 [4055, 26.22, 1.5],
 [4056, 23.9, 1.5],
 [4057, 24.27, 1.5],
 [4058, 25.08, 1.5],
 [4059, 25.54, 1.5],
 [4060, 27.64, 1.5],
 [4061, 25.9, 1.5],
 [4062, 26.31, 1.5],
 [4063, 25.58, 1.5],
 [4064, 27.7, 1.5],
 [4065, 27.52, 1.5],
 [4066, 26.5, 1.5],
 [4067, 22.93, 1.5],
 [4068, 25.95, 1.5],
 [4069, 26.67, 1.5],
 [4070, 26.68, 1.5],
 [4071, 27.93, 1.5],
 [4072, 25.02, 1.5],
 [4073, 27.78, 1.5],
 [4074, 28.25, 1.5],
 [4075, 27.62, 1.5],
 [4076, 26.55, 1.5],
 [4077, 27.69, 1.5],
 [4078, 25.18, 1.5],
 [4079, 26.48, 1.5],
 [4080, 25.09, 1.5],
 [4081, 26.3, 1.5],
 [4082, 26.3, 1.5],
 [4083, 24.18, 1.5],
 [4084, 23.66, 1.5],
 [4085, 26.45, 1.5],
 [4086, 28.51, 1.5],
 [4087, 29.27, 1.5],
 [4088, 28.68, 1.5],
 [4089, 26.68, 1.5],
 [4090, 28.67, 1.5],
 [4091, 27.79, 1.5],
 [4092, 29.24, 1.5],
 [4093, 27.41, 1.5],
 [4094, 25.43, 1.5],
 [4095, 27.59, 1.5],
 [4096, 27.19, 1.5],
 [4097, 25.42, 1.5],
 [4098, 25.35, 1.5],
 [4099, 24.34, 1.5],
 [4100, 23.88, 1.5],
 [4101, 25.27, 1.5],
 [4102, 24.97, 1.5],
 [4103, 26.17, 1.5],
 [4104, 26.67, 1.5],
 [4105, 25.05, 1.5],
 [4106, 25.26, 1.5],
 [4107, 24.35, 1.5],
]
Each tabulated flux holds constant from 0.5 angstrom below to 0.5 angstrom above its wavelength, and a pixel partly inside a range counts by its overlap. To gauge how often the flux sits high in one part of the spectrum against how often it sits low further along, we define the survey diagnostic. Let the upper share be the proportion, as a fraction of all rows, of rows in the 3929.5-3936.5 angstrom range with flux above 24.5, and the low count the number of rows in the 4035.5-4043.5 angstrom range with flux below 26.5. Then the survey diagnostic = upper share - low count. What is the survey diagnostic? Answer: -3.0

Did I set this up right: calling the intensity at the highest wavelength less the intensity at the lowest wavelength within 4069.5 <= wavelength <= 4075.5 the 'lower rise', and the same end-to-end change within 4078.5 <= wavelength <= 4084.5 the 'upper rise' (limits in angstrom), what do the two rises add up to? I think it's -2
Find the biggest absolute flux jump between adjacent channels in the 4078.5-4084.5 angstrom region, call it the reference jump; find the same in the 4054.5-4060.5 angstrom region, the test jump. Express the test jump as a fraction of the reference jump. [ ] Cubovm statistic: 1.09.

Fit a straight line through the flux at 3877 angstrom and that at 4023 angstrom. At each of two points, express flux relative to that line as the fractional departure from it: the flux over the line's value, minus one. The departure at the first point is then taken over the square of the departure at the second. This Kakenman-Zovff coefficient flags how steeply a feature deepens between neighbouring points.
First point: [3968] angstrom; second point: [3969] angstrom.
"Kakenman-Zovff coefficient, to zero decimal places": -3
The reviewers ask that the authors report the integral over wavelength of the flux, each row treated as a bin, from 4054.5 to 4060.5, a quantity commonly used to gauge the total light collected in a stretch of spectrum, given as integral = 153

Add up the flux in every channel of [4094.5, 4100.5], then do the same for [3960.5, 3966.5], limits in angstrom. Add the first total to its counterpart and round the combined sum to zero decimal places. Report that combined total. 298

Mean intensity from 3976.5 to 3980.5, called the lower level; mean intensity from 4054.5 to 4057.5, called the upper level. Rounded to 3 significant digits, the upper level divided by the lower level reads 1.10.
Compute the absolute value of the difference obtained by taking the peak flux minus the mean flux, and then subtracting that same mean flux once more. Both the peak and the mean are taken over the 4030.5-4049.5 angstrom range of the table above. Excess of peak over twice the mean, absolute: 23.6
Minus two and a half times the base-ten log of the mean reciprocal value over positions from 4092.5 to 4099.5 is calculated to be 3.54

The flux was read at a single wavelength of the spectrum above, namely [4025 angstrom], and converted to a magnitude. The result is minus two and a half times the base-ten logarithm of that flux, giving -3.57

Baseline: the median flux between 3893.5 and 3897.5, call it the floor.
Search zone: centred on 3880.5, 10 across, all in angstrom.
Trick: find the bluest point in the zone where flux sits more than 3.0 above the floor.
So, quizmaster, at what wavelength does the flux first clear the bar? 3877 angstrom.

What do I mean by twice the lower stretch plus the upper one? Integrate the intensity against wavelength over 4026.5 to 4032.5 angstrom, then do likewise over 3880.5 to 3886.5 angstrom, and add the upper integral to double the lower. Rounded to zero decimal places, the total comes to 446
